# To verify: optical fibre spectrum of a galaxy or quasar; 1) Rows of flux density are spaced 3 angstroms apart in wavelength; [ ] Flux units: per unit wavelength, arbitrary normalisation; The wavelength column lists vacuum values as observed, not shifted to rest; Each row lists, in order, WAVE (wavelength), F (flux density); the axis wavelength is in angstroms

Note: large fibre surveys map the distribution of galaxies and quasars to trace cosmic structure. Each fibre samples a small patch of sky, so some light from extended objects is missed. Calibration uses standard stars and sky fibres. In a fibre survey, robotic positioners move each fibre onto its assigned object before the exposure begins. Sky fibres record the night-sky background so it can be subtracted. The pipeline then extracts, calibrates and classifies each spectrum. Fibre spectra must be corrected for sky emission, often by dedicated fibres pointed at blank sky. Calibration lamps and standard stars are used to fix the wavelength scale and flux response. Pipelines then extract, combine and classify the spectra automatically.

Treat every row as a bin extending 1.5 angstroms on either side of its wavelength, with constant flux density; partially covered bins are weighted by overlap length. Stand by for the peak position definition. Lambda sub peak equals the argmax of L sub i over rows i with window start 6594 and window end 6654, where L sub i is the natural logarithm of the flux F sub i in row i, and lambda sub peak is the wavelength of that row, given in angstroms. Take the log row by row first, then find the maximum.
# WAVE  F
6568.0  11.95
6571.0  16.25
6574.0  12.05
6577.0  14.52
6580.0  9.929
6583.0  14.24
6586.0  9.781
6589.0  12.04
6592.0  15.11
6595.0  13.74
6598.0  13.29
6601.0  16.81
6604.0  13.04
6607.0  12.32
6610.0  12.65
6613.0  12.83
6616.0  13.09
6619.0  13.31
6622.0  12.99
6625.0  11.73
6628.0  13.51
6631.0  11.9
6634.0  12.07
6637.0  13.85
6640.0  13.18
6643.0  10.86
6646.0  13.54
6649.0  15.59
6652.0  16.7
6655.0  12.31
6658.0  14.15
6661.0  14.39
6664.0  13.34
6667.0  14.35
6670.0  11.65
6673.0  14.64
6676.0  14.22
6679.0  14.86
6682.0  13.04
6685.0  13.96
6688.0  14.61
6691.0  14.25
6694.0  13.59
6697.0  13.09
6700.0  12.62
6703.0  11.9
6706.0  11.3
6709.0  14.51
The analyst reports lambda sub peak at 6601.0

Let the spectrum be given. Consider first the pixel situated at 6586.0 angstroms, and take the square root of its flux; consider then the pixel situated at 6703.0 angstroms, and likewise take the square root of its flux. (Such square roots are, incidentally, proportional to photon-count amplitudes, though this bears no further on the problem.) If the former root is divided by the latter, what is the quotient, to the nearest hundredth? 0.91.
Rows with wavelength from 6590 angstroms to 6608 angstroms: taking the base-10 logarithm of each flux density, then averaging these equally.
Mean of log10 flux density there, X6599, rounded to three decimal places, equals 1.145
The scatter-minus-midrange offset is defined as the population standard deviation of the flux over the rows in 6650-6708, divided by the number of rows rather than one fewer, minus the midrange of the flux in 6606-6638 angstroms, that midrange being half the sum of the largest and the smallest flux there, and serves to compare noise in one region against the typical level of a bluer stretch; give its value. -11.5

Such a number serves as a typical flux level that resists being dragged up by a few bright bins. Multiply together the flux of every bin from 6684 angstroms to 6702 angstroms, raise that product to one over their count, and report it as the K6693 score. 13.7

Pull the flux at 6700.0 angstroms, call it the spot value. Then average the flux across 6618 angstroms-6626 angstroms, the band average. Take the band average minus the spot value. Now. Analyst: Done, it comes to 0.1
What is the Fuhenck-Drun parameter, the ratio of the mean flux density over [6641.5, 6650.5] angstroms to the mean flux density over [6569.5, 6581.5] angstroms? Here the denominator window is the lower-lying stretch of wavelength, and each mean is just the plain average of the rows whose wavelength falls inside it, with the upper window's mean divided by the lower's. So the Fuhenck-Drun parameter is 1.01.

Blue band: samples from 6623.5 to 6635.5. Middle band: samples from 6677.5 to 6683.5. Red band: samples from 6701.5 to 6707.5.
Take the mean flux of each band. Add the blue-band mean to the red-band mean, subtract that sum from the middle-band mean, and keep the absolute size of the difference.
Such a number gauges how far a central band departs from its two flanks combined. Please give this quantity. 10.0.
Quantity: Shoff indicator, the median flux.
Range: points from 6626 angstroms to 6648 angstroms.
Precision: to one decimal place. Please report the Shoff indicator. 13.2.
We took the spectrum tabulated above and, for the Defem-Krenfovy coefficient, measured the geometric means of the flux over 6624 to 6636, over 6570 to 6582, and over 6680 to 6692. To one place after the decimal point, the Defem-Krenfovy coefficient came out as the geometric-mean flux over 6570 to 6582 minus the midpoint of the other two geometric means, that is -0.2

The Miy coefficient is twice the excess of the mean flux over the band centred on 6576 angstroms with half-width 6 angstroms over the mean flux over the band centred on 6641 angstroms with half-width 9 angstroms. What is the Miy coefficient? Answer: 0.0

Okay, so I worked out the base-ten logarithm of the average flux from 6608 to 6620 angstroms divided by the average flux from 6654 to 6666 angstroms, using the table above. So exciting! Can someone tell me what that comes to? -0.02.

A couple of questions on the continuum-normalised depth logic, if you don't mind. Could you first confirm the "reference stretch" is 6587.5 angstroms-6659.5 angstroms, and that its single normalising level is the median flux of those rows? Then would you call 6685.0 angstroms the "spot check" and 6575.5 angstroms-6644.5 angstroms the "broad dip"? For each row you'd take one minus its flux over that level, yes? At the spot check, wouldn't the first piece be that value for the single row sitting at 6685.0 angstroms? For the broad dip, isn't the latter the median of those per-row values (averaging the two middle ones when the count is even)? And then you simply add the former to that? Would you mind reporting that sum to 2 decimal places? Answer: -0.06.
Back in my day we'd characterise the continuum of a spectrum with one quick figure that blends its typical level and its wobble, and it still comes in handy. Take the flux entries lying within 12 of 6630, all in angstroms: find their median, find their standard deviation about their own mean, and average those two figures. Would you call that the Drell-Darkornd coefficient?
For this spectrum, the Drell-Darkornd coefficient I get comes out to 6.9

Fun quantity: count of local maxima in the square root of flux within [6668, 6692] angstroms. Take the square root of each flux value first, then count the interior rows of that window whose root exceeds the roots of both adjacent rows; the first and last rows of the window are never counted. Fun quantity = 3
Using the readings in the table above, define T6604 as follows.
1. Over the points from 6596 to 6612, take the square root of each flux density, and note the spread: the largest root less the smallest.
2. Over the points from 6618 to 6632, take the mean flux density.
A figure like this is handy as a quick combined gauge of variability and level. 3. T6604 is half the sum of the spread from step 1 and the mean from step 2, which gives 6.64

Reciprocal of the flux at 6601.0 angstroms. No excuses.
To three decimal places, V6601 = 0.059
